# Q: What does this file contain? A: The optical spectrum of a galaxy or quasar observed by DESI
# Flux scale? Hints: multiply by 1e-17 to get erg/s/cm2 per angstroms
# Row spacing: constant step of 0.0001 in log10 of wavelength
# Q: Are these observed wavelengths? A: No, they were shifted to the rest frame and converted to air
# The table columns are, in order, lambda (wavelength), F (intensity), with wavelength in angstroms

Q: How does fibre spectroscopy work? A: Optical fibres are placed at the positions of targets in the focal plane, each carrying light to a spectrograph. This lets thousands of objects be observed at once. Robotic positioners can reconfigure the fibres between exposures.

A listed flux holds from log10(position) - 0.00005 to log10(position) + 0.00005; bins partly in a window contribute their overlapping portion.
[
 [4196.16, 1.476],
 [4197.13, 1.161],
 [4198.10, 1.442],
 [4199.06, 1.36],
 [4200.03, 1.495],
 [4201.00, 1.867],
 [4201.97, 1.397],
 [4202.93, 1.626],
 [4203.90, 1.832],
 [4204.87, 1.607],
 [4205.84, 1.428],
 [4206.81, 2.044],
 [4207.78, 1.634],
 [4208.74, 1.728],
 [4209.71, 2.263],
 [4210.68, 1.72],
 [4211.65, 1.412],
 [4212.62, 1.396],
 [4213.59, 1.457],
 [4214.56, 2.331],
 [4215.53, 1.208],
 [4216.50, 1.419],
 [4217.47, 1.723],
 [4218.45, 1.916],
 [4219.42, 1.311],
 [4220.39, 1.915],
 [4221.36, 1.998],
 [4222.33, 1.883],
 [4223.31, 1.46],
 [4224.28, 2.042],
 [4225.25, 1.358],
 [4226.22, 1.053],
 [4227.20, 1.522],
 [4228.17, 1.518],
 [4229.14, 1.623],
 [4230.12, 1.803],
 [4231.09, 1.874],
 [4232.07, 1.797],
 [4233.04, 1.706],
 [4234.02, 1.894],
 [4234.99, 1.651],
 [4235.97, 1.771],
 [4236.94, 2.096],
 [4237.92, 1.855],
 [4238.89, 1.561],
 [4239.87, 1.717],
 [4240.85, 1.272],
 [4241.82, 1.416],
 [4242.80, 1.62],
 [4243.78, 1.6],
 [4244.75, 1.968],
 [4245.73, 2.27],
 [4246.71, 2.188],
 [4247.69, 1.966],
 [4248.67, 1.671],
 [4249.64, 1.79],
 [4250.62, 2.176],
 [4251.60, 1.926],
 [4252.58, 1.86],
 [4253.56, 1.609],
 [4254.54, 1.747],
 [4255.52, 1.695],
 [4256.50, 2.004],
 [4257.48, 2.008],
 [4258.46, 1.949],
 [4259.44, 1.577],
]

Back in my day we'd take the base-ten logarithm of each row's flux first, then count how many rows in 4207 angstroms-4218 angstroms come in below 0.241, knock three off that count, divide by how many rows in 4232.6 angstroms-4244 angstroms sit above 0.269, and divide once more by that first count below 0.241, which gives 0.33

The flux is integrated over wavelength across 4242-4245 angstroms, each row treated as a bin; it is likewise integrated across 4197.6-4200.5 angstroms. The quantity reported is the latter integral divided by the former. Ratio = 0.82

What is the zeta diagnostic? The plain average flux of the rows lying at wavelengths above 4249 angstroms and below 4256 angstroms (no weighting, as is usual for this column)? 1.83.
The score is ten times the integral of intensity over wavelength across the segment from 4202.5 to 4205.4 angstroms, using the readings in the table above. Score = 49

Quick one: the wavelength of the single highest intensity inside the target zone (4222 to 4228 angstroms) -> 4224.28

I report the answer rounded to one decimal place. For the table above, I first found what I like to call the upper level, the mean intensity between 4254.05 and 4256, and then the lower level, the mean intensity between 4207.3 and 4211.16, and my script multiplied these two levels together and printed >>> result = 3.2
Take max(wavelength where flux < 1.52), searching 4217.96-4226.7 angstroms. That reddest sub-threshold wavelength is 4226.22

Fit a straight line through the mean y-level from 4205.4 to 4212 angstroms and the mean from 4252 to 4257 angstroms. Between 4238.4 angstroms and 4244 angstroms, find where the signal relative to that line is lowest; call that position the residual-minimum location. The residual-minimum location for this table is 4240.85 angstroms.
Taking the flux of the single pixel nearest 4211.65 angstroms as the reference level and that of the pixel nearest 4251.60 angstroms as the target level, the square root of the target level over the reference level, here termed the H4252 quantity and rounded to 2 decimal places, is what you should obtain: 1.17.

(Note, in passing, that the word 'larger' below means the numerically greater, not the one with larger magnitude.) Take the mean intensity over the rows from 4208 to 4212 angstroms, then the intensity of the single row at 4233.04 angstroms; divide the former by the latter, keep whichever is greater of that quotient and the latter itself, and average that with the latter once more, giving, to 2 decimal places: 1.71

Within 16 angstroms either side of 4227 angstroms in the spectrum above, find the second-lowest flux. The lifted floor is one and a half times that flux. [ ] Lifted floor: 1.81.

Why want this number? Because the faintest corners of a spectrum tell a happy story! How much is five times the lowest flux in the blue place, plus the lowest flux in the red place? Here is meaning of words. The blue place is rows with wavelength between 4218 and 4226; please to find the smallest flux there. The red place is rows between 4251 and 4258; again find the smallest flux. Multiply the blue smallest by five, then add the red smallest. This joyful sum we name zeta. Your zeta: 8.2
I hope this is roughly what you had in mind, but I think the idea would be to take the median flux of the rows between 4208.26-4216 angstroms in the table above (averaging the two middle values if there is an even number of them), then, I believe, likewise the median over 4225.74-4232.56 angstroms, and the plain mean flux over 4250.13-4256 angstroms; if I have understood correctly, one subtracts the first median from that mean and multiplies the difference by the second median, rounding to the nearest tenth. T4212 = 0.4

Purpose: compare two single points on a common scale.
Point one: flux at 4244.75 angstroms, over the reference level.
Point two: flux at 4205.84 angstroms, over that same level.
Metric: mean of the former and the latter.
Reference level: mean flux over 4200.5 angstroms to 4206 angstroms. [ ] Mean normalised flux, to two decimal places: 1.04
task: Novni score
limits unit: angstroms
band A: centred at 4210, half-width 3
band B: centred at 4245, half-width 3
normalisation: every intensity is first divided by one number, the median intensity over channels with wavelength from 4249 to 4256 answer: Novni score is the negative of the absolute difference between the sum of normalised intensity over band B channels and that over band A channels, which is -0.82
